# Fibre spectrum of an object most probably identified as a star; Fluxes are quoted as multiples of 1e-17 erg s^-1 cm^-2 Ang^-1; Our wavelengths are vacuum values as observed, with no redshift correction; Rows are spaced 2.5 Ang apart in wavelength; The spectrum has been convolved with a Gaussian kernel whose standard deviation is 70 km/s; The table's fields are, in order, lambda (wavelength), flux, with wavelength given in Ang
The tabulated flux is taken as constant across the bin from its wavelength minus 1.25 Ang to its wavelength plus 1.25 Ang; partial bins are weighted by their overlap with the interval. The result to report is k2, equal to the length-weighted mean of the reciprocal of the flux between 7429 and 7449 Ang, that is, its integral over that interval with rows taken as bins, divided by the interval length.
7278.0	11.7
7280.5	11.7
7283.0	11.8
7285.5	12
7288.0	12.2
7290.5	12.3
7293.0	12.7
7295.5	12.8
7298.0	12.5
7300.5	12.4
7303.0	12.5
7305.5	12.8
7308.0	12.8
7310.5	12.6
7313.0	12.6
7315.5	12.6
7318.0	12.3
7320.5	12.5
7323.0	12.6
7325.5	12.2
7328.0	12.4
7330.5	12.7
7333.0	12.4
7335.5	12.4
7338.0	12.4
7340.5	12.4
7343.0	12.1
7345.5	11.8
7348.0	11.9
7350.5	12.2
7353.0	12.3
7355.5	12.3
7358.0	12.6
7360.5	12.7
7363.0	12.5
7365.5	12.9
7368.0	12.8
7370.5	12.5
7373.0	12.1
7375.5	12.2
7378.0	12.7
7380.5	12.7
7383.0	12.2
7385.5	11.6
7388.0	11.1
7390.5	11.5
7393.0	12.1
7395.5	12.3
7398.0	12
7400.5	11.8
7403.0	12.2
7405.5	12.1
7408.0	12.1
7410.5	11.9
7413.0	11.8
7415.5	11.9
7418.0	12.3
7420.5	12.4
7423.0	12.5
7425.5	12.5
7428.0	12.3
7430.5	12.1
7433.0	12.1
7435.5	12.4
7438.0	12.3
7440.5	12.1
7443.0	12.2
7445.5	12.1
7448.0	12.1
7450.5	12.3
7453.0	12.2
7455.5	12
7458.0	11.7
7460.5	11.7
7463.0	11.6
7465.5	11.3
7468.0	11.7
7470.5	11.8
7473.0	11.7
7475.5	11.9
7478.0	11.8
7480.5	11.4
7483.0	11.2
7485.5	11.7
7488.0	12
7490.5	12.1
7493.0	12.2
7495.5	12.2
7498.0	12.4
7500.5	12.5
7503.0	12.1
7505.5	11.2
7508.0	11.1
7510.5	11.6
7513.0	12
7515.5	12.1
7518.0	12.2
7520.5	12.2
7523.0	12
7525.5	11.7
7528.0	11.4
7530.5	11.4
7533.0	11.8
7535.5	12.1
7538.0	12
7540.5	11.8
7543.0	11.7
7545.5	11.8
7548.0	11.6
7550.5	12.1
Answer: 0.0821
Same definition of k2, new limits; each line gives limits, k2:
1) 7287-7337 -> 0.0799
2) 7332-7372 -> 0.0808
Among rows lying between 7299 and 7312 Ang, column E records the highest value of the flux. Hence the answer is 12.8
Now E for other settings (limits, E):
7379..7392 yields 12.7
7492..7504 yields 12.5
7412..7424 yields 12.5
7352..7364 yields 12.7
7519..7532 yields 12.2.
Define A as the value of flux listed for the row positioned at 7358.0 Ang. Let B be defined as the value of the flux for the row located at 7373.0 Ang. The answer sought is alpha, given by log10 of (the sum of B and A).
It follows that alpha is 1.393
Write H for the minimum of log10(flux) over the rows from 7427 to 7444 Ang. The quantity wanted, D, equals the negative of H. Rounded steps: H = 1.08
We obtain -1.08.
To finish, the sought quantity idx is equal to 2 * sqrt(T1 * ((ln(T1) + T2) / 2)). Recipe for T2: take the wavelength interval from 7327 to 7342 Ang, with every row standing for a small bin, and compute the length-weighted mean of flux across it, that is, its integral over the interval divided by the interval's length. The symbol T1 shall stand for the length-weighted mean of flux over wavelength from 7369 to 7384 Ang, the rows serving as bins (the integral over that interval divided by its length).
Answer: 19.3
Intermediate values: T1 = 12.4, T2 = 12.4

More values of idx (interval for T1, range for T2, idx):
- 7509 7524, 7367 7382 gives 19.0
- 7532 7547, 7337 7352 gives 18.6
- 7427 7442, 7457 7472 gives 18.6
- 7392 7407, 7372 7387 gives 18.9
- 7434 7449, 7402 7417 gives 18.8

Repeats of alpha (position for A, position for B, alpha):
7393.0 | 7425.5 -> 1.391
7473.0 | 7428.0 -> 1.380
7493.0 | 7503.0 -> 1.386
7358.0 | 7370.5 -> 1.400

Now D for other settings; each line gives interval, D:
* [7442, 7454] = -1.08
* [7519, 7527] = -1.07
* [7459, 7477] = -1.05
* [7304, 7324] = -1.09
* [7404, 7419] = -1.07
